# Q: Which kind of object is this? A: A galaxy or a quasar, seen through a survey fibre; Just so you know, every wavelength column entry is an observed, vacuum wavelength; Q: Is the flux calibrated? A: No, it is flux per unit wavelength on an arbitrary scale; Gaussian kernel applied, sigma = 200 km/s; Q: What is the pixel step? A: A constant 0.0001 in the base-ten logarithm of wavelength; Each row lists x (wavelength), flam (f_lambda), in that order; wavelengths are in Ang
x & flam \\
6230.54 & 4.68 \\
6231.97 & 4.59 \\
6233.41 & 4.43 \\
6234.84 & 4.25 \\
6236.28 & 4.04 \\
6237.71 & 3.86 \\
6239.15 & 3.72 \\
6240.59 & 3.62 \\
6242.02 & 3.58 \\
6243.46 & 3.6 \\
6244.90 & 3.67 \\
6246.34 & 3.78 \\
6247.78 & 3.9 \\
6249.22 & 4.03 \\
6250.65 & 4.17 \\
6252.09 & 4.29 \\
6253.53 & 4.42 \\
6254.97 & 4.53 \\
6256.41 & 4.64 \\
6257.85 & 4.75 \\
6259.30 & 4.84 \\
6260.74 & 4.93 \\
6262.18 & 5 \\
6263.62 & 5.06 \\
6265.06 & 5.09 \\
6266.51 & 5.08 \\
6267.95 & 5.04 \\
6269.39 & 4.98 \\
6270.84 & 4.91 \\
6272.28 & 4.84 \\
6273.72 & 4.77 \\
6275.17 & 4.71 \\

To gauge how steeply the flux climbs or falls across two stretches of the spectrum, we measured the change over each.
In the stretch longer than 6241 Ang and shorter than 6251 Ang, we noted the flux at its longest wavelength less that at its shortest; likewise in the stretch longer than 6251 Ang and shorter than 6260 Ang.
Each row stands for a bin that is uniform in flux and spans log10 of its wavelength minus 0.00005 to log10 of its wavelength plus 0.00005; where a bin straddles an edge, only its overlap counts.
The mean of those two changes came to 0.57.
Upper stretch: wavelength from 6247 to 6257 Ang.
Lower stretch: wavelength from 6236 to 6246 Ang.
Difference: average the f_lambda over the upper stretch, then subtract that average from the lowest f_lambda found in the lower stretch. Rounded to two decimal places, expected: -0.70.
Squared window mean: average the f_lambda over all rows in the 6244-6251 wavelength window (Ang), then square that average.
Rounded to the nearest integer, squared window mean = 15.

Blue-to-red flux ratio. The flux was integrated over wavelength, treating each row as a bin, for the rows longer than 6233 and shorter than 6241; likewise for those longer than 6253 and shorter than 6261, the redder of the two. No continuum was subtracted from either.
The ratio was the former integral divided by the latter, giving 0.85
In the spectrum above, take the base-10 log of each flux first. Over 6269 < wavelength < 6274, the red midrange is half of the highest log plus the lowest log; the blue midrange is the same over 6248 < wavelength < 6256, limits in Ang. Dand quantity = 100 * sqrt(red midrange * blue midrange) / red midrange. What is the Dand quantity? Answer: 96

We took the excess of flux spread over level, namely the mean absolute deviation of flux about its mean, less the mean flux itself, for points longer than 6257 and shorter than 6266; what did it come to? -4.8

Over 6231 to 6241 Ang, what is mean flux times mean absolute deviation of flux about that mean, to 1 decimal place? 1.2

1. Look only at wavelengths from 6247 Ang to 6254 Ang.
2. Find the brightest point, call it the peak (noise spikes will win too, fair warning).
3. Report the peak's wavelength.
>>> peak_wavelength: 6253.53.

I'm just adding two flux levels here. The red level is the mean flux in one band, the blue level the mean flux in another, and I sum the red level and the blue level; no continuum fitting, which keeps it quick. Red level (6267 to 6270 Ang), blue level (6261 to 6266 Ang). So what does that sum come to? 10.1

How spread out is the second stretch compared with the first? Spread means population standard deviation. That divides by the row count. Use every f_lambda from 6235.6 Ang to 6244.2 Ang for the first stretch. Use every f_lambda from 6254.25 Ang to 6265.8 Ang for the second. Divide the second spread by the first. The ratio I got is 1.1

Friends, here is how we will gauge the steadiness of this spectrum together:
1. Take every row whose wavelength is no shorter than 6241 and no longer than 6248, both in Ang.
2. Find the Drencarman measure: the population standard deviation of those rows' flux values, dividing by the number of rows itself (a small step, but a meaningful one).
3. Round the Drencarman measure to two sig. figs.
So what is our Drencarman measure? 0.12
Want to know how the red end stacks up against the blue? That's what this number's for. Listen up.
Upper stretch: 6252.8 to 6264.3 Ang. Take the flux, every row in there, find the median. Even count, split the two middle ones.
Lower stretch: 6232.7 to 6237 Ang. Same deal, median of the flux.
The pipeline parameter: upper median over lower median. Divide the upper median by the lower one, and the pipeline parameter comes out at 1.13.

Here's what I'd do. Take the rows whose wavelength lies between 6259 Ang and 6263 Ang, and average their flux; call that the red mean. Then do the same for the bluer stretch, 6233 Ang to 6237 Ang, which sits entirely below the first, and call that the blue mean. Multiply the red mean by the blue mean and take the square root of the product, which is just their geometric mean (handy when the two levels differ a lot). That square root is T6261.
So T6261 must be 4.57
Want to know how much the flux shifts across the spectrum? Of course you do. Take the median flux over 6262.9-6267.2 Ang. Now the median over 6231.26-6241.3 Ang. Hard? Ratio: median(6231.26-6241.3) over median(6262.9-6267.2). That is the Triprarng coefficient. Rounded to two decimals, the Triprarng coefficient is 0.80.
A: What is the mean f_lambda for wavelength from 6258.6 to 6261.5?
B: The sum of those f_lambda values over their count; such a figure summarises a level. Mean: 4.9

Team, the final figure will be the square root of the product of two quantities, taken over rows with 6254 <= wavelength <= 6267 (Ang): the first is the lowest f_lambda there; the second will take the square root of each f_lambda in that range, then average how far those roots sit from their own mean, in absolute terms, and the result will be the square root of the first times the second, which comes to 0.42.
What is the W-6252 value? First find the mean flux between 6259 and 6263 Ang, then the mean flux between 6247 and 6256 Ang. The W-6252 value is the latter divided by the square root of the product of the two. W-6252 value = 0.926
